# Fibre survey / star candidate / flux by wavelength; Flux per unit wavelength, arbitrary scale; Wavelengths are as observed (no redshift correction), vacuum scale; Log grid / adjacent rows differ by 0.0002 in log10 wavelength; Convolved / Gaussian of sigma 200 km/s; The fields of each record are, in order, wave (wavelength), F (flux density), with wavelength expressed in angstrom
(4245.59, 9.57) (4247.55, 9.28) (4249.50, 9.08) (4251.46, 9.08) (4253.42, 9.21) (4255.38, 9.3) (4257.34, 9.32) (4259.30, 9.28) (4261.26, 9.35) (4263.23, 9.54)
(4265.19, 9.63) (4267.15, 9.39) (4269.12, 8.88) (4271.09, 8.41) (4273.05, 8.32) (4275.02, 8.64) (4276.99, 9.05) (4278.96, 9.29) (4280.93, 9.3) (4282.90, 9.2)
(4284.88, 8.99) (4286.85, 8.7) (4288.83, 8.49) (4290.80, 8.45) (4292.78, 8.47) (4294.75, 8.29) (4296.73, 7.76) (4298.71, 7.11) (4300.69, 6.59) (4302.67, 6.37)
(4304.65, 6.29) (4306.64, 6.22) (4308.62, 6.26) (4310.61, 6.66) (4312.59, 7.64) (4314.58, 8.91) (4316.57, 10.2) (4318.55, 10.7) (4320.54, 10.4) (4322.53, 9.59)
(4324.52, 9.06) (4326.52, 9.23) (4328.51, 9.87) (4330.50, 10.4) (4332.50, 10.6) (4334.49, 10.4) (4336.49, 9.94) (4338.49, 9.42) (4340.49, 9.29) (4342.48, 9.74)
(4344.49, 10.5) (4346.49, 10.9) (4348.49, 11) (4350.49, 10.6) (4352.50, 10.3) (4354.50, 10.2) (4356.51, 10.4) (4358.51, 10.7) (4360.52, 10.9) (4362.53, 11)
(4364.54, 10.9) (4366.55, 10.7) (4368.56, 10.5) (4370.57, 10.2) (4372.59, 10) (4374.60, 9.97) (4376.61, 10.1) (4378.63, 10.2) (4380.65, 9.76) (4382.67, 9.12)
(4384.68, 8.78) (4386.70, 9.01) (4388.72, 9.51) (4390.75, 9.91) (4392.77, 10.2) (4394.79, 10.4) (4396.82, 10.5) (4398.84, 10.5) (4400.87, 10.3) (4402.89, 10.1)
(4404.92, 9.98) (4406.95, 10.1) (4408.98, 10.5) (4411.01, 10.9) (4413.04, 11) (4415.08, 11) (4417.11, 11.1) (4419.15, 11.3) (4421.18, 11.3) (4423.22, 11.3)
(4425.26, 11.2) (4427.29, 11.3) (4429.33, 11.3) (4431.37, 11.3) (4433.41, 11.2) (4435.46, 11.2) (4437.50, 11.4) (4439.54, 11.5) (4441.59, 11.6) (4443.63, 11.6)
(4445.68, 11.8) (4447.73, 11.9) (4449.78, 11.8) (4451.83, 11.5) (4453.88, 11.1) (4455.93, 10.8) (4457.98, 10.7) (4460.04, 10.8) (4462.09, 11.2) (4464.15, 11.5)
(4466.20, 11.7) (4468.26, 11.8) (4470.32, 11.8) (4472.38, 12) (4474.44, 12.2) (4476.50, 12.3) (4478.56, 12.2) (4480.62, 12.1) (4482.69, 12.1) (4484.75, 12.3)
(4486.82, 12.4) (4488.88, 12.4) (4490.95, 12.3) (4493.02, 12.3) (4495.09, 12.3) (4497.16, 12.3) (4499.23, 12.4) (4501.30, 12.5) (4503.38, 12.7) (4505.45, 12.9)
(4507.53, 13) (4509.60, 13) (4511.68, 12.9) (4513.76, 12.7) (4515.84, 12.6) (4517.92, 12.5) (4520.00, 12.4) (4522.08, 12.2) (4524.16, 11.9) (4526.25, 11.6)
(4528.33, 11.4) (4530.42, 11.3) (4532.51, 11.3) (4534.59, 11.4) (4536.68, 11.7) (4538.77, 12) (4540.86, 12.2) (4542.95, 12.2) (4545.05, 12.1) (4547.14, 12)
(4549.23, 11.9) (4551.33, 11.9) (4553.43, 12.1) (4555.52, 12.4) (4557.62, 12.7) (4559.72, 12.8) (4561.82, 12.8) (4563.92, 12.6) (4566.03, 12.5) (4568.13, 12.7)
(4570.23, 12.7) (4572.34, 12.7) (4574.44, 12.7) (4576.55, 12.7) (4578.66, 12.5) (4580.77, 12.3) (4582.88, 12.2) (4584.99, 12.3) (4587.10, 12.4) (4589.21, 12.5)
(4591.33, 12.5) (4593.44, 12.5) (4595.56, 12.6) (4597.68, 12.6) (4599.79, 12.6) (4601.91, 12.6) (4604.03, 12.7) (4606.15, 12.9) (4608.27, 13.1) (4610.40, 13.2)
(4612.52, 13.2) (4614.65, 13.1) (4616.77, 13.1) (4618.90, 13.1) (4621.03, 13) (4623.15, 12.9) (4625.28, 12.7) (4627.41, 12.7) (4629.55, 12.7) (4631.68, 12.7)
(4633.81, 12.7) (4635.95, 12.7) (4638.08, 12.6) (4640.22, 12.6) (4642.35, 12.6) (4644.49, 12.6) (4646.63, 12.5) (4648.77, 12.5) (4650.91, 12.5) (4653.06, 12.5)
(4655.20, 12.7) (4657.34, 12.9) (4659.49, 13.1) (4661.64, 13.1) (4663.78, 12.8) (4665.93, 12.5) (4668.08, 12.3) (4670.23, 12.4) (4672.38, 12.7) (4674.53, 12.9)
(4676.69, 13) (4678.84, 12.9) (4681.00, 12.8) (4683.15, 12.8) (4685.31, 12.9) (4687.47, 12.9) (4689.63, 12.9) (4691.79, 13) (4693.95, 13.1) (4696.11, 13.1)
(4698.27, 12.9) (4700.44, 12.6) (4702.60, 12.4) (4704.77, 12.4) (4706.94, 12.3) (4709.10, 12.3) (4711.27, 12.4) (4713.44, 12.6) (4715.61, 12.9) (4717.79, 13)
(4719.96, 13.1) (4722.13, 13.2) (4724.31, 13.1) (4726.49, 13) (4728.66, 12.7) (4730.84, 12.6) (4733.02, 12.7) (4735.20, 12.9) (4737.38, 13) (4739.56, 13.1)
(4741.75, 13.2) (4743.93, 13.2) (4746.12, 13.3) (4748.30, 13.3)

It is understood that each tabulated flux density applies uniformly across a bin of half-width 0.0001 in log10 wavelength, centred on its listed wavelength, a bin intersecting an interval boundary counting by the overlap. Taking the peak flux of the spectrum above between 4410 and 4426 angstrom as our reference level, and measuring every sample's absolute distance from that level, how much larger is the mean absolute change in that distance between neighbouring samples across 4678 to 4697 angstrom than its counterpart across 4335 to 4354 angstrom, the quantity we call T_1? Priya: -0.33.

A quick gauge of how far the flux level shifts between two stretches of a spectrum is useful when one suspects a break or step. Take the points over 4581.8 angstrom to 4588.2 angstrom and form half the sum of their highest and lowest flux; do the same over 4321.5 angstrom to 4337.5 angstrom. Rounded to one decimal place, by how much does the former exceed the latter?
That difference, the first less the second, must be 2.5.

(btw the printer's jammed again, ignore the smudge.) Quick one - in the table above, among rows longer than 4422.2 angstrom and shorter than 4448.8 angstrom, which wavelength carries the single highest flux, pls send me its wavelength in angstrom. 4447.73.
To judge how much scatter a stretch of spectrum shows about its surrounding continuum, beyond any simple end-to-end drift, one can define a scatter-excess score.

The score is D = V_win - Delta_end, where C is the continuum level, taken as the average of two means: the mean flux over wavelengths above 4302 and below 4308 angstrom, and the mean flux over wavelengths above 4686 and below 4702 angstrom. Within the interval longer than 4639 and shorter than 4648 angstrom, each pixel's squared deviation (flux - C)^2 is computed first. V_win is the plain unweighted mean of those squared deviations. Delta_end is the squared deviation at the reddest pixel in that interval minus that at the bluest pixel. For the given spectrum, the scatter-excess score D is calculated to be 9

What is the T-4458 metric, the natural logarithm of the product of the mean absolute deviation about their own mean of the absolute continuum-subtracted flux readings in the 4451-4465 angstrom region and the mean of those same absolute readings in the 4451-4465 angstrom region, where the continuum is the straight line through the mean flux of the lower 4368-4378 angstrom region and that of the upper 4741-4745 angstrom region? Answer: -2.8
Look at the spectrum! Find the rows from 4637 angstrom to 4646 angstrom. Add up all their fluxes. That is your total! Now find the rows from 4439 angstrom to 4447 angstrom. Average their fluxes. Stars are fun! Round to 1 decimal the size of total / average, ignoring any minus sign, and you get 4.3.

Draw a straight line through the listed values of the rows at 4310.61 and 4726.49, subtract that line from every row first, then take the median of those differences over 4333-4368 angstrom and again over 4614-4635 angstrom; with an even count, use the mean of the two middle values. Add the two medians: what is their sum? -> 4.67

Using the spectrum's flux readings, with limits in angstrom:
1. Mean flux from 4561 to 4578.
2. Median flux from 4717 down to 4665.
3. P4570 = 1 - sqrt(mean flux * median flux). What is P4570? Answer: -11.7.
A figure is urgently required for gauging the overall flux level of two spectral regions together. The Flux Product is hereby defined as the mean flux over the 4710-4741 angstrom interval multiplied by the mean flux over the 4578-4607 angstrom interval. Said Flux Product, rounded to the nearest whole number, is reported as 161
